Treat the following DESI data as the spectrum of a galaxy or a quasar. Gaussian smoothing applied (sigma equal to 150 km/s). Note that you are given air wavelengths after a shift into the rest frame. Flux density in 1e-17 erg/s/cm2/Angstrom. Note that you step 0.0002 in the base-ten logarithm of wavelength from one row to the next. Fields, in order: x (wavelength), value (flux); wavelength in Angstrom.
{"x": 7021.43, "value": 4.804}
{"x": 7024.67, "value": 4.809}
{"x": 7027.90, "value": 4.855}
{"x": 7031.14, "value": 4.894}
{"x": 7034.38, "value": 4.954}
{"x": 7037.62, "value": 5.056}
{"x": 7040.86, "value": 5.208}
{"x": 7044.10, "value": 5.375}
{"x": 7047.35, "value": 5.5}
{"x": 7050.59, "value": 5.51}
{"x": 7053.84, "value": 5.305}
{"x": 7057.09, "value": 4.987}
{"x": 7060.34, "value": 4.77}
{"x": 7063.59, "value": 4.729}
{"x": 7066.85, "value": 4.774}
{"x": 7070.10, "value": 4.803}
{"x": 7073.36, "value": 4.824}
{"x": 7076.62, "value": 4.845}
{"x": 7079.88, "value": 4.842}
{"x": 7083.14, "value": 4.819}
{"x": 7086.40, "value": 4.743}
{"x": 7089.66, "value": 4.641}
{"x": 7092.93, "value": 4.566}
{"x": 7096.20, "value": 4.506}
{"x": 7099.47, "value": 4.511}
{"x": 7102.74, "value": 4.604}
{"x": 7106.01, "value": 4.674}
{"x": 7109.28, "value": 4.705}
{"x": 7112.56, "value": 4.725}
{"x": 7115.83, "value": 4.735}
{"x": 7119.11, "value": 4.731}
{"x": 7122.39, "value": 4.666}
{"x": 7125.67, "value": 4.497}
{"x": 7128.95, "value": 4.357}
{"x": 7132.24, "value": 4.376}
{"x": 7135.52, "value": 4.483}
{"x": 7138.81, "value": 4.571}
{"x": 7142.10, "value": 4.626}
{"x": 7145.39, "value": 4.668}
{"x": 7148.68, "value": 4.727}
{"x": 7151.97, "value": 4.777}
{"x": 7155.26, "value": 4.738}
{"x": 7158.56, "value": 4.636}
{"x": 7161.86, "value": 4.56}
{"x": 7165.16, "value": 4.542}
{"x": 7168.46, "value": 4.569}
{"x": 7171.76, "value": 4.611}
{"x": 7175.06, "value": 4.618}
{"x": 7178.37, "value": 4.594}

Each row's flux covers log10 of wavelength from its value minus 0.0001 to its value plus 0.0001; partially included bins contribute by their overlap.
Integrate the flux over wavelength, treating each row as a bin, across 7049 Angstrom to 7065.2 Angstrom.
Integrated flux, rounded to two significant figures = 82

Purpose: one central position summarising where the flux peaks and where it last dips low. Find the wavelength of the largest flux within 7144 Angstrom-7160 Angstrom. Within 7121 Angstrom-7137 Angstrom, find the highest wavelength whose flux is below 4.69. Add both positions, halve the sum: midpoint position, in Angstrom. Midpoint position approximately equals 7143.7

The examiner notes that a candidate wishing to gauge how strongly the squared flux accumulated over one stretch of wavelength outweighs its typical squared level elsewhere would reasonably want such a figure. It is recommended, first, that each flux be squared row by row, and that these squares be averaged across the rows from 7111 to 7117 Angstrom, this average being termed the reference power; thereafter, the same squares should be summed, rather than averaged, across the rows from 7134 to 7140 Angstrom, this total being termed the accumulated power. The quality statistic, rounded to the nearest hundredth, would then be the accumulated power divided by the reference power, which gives 1.83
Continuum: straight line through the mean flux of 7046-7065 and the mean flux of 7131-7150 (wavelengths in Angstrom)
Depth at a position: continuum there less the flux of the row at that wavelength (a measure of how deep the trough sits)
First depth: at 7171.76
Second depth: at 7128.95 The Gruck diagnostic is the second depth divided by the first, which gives -1.2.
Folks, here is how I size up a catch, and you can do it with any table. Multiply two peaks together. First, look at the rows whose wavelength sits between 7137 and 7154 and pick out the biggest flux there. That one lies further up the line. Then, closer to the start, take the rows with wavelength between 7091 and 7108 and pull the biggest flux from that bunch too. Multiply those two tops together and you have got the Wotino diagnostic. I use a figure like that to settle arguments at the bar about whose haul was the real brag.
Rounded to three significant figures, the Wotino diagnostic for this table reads 22.3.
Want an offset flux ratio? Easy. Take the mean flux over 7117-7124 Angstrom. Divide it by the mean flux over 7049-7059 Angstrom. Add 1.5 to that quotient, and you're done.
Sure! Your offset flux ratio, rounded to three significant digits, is 2.39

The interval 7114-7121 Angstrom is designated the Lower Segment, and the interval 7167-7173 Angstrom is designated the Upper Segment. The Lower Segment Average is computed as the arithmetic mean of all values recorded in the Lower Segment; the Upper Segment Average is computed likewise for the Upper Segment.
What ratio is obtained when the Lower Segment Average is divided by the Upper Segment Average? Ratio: 1.03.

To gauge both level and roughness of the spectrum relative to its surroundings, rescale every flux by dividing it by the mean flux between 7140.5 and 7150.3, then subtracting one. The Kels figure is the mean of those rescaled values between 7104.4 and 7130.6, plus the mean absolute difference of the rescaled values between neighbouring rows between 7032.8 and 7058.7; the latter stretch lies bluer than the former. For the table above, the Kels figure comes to 0.025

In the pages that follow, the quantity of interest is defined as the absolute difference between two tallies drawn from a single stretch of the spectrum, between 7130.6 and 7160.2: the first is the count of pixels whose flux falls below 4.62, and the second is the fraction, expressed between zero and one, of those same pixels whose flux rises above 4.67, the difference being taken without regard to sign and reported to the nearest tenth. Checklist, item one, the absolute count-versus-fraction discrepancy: 2.7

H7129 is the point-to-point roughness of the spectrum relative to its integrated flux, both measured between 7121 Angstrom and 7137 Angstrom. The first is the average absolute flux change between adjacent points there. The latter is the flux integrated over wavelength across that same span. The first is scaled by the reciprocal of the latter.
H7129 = 0.0015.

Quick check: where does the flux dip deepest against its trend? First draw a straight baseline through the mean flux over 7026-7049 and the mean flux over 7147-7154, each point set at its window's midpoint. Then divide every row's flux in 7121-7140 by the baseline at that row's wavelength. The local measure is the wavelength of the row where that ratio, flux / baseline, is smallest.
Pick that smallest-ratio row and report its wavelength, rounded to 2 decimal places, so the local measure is 7128.95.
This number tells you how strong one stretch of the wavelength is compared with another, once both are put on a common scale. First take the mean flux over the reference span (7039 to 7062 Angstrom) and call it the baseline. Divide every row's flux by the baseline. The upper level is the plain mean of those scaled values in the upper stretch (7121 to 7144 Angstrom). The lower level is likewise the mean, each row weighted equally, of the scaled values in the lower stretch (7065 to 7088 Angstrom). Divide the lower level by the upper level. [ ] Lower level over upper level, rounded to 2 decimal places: 1.07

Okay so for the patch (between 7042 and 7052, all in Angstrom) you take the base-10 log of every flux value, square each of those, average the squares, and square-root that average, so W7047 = 0.737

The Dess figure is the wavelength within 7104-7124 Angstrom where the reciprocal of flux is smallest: 7115.83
